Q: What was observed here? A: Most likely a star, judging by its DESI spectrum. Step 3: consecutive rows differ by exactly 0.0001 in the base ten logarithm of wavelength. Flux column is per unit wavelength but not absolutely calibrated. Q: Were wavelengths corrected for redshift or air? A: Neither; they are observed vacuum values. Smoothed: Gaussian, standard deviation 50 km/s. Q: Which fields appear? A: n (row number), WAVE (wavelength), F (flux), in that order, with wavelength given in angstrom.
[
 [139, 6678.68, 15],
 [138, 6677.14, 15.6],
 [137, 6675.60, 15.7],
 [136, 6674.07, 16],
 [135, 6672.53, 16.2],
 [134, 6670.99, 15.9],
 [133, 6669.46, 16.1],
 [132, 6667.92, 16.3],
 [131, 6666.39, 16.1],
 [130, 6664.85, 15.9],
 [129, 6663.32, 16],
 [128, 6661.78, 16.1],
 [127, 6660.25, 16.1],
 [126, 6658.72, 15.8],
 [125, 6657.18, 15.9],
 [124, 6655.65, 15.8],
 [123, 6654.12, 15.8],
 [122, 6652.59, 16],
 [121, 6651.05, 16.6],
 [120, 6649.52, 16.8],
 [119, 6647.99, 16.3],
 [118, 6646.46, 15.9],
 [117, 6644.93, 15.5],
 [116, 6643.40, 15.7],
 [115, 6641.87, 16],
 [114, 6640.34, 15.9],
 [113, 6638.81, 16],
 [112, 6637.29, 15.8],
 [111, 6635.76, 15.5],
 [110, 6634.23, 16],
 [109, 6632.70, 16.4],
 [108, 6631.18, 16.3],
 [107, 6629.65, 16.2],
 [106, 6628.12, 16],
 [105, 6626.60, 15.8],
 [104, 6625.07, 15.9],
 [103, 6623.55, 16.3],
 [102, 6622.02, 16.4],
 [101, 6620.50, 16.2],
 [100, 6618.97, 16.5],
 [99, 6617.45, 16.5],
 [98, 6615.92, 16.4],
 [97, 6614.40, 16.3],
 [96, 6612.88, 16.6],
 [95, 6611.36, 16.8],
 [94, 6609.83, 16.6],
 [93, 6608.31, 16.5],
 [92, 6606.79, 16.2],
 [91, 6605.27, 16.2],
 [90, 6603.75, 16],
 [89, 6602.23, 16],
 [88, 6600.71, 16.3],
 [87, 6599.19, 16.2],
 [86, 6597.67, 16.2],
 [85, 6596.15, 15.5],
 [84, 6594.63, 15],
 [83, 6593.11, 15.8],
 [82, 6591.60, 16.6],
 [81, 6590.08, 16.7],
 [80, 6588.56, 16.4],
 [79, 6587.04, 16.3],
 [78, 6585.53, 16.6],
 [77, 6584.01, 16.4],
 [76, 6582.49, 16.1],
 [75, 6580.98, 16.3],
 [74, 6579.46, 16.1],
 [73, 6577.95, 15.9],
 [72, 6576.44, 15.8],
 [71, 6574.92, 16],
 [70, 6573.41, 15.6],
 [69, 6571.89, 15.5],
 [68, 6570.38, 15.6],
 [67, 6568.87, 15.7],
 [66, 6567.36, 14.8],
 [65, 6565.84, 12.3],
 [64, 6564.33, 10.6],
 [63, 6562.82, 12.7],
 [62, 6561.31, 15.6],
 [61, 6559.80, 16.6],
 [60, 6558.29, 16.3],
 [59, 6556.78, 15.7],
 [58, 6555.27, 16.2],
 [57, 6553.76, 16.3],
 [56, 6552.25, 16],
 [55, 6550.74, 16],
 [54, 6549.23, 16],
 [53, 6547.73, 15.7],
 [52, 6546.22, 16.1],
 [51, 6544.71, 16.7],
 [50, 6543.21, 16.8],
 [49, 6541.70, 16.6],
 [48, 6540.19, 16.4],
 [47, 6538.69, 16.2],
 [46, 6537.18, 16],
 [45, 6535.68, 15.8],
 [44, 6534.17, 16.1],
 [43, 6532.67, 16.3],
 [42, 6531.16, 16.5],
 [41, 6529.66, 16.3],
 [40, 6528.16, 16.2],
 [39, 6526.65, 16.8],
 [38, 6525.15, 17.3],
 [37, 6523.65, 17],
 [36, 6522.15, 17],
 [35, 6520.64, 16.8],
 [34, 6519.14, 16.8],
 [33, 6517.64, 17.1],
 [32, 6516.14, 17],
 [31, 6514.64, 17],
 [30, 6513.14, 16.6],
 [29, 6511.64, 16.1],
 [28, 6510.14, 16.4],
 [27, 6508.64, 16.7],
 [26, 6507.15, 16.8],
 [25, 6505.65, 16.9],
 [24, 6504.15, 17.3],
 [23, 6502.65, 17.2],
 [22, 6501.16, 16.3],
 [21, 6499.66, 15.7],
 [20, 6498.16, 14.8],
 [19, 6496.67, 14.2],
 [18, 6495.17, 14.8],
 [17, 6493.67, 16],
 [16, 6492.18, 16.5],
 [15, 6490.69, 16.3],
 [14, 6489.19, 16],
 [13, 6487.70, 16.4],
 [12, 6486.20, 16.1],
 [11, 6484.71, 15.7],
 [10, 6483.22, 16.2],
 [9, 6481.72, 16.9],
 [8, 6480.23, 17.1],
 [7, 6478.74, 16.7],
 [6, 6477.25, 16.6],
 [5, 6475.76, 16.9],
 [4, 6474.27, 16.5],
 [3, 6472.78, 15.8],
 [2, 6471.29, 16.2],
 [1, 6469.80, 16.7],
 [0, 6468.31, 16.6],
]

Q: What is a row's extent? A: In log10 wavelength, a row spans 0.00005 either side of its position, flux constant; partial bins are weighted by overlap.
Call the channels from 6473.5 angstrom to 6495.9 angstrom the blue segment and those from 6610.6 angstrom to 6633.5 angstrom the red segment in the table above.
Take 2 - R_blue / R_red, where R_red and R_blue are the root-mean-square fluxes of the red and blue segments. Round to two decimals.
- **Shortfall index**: 1.00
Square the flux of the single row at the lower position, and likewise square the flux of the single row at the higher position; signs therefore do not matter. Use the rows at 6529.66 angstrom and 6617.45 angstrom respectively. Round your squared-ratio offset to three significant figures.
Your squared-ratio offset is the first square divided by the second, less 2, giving -1.02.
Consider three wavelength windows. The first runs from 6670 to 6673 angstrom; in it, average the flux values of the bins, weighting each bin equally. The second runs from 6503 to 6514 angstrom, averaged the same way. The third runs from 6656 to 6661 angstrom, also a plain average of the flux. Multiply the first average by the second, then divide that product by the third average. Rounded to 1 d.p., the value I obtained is 16.8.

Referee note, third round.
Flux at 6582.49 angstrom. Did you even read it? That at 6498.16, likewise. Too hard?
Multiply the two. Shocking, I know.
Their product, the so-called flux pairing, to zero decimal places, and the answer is 238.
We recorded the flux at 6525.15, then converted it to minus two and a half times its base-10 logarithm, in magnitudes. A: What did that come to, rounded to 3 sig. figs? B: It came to -3.10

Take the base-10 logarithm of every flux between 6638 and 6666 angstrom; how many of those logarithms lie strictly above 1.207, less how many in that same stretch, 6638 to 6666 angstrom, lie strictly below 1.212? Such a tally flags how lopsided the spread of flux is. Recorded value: -12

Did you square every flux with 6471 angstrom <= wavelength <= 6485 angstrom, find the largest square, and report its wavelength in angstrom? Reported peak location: 6480.23 angstrom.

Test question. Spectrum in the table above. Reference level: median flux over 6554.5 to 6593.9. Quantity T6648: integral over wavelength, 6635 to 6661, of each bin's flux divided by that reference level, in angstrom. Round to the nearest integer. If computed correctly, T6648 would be 26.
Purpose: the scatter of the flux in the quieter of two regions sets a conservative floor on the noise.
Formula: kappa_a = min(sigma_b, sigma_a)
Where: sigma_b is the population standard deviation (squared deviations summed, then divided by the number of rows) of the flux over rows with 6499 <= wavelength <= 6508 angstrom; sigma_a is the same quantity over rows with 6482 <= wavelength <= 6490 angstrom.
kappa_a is 0.232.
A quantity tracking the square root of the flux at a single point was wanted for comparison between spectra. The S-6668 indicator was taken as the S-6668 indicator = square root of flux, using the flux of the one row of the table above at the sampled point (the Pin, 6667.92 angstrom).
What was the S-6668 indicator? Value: 4.04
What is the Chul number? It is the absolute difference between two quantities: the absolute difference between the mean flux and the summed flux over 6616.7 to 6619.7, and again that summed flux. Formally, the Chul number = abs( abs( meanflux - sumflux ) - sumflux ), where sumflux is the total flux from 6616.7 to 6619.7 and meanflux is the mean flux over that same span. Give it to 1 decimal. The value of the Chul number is 16.5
